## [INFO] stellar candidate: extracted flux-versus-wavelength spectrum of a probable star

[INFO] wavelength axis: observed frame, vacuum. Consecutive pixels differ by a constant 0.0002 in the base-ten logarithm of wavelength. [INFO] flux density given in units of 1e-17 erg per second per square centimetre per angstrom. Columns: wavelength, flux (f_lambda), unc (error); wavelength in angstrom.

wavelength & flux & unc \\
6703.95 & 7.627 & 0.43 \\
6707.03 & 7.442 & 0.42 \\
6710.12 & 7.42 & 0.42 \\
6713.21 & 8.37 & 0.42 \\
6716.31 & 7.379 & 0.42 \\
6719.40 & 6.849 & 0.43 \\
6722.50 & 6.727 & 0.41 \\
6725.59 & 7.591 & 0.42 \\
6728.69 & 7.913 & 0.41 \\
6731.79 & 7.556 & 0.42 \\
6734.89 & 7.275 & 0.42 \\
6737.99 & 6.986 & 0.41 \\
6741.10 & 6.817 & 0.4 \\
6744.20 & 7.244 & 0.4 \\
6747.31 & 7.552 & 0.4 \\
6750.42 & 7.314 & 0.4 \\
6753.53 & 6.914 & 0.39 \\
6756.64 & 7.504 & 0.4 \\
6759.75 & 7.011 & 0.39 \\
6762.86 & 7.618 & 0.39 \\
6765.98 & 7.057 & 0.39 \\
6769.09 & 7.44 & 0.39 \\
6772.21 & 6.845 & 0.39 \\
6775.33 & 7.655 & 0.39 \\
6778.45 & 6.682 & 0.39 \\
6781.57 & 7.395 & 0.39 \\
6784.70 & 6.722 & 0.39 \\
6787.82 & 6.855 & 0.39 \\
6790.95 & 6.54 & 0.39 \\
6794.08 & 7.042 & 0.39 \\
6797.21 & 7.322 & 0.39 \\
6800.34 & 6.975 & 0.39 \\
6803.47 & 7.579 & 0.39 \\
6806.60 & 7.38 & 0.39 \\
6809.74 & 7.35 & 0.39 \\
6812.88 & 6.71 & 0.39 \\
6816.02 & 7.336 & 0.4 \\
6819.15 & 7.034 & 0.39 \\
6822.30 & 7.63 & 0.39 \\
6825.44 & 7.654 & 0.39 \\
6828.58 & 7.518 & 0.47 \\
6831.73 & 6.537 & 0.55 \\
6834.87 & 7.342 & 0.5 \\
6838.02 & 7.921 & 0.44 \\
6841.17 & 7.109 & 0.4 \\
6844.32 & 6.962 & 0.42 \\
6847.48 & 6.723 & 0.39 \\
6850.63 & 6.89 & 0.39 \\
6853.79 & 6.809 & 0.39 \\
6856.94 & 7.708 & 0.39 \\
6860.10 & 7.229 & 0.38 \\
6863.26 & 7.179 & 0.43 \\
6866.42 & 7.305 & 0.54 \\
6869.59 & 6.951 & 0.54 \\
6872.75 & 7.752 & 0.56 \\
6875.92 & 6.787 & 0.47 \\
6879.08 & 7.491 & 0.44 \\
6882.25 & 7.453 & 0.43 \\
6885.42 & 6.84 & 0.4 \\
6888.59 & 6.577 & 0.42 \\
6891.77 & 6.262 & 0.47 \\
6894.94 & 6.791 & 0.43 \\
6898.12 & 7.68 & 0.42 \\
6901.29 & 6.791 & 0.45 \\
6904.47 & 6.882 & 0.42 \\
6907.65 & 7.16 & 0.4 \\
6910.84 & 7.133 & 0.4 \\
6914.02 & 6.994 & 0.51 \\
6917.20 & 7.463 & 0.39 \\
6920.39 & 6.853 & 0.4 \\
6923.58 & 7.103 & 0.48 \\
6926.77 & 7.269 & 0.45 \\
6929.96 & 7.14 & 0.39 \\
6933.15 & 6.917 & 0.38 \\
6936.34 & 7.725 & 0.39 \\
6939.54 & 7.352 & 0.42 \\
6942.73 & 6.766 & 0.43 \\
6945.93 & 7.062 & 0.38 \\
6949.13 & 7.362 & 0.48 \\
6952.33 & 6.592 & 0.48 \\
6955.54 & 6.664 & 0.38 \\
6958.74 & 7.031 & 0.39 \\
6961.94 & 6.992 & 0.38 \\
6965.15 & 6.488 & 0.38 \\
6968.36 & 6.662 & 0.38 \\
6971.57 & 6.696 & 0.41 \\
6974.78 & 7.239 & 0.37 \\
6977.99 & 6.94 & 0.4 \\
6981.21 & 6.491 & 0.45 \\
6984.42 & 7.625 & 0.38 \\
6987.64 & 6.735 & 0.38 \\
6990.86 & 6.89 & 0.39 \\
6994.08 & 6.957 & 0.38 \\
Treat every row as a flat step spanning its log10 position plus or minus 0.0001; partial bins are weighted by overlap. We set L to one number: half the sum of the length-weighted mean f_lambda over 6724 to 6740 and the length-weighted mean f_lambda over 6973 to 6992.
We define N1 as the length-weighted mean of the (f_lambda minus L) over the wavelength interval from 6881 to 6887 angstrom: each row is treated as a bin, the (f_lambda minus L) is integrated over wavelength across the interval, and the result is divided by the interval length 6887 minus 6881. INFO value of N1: -0.085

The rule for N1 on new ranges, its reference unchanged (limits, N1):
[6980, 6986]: -0.122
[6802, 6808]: 0.266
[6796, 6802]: -0.070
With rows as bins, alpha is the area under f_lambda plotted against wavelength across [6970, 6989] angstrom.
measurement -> 132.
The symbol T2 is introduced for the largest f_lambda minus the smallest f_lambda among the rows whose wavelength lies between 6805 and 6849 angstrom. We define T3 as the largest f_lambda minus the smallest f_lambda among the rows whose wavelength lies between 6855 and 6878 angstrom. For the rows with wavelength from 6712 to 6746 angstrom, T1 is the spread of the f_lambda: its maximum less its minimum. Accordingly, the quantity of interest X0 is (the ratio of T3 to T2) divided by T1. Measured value 0.4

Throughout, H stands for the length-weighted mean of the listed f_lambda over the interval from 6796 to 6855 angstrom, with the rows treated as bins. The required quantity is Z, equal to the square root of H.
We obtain 2.68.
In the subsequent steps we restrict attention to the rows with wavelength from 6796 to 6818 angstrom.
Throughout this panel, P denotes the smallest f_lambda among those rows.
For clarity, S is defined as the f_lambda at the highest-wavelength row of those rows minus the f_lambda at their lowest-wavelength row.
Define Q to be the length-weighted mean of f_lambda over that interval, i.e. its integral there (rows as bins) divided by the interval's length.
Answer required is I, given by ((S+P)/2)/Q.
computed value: 0.46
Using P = 6.71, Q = 7.23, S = 0.014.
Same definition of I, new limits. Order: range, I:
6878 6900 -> 0.46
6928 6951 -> 0.49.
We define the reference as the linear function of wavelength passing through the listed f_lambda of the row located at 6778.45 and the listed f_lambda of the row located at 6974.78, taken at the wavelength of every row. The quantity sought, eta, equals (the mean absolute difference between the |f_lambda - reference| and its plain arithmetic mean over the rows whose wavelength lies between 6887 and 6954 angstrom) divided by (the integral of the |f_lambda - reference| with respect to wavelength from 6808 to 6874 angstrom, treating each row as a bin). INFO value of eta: 0.006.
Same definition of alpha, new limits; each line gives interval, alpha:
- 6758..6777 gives 138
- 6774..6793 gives 132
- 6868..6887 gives 137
